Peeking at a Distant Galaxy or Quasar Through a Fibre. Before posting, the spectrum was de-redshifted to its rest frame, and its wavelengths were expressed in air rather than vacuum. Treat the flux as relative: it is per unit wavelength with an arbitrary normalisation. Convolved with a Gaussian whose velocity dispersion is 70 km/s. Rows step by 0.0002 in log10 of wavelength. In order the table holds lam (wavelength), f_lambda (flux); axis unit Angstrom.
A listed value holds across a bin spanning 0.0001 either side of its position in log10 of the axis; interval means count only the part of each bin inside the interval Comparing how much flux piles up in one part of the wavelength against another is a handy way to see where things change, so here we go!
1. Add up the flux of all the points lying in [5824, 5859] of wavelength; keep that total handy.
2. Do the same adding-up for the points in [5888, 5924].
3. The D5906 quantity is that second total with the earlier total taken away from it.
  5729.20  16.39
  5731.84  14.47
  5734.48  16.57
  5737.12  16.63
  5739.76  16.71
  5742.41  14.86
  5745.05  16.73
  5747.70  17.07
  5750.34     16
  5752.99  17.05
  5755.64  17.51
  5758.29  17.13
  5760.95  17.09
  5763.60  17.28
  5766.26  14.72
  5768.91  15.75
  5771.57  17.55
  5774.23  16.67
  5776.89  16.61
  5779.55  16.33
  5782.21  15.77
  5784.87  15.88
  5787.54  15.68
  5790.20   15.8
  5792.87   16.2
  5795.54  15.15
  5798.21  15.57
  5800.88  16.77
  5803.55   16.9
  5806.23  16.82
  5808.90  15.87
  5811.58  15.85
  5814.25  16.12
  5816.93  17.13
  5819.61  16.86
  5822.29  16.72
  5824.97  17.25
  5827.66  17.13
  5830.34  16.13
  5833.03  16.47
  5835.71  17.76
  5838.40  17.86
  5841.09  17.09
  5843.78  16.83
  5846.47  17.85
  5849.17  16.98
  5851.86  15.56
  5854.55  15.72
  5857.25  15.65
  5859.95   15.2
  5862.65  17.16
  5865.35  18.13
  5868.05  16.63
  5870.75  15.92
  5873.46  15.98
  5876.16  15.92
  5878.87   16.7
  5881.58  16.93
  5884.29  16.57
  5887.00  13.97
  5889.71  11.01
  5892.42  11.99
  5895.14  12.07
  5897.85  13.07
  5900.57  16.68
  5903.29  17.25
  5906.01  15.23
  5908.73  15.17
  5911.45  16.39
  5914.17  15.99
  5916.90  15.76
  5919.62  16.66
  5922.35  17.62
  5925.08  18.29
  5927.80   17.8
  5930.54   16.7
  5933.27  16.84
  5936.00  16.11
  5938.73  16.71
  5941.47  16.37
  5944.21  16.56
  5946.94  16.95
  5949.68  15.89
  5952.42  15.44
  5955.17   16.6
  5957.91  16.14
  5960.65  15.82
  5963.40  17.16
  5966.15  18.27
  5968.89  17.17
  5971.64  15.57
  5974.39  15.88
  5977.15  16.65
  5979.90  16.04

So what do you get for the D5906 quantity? -23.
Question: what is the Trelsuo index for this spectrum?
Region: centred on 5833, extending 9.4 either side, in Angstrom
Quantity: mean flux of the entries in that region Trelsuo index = 17.10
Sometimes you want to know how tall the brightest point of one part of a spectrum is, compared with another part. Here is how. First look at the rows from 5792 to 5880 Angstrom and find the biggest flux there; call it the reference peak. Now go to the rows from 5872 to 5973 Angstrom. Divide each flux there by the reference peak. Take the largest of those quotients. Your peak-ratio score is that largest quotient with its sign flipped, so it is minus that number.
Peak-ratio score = -1.01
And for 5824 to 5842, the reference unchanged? -0.99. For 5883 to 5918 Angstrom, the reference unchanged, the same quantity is -0.95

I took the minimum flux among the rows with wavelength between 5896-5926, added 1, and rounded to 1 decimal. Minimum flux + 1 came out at 14.1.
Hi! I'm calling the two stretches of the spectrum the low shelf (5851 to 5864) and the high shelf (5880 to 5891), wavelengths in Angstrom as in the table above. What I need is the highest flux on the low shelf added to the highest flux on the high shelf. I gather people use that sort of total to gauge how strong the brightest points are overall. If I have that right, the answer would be 34.1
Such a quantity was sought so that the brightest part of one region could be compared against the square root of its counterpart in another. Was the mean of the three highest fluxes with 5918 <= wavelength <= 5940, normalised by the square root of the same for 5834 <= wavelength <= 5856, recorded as 4.24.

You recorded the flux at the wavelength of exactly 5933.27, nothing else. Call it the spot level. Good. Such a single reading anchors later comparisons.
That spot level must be 16.84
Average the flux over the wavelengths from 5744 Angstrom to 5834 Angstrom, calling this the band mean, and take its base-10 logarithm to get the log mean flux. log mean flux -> 1.216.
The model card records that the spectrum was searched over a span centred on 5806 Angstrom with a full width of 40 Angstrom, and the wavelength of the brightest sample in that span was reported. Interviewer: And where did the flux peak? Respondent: 5824.97 Angstrom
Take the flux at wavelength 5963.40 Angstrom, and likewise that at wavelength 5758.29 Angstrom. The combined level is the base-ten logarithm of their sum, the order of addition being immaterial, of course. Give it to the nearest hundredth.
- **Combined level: 1.54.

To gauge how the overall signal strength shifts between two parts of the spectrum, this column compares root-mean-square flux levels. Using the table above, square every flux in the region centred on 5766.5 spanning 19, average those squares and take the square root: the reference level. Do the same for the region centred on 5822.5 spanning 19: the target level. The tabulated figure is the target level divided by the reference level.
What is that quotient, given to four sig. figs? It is 1.009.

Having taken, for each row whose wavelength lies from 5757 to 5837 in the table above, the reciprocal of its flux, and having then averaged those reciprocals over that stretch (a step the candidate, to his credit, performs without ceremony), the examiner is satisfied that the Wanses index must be 0.0610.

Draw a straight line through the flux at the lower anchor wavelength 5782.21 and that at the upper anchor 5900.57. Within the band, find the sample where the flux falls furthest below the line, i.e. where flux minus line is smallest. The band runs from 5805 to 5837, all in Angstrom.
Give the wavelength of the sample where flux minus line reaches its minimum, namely 5811.58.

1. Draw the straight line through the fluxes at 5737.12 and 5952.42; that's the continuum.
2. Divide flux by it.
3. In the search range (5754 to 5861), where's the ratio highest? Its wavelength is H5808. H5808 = 5846.47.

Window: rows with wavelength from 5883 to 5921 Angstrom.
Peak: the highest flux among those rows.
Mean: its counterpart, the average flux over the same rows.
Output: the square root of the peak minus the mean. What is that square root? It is 1.6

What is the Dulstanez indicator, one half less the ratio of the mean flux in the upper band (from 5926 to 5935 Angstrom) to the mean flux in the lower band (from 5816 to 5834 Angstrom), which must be -0.52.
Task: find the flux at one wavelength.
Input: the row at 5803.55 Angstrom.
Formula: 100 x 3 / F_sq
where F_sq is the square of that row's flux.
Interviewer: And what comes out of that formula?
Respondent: 1.05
